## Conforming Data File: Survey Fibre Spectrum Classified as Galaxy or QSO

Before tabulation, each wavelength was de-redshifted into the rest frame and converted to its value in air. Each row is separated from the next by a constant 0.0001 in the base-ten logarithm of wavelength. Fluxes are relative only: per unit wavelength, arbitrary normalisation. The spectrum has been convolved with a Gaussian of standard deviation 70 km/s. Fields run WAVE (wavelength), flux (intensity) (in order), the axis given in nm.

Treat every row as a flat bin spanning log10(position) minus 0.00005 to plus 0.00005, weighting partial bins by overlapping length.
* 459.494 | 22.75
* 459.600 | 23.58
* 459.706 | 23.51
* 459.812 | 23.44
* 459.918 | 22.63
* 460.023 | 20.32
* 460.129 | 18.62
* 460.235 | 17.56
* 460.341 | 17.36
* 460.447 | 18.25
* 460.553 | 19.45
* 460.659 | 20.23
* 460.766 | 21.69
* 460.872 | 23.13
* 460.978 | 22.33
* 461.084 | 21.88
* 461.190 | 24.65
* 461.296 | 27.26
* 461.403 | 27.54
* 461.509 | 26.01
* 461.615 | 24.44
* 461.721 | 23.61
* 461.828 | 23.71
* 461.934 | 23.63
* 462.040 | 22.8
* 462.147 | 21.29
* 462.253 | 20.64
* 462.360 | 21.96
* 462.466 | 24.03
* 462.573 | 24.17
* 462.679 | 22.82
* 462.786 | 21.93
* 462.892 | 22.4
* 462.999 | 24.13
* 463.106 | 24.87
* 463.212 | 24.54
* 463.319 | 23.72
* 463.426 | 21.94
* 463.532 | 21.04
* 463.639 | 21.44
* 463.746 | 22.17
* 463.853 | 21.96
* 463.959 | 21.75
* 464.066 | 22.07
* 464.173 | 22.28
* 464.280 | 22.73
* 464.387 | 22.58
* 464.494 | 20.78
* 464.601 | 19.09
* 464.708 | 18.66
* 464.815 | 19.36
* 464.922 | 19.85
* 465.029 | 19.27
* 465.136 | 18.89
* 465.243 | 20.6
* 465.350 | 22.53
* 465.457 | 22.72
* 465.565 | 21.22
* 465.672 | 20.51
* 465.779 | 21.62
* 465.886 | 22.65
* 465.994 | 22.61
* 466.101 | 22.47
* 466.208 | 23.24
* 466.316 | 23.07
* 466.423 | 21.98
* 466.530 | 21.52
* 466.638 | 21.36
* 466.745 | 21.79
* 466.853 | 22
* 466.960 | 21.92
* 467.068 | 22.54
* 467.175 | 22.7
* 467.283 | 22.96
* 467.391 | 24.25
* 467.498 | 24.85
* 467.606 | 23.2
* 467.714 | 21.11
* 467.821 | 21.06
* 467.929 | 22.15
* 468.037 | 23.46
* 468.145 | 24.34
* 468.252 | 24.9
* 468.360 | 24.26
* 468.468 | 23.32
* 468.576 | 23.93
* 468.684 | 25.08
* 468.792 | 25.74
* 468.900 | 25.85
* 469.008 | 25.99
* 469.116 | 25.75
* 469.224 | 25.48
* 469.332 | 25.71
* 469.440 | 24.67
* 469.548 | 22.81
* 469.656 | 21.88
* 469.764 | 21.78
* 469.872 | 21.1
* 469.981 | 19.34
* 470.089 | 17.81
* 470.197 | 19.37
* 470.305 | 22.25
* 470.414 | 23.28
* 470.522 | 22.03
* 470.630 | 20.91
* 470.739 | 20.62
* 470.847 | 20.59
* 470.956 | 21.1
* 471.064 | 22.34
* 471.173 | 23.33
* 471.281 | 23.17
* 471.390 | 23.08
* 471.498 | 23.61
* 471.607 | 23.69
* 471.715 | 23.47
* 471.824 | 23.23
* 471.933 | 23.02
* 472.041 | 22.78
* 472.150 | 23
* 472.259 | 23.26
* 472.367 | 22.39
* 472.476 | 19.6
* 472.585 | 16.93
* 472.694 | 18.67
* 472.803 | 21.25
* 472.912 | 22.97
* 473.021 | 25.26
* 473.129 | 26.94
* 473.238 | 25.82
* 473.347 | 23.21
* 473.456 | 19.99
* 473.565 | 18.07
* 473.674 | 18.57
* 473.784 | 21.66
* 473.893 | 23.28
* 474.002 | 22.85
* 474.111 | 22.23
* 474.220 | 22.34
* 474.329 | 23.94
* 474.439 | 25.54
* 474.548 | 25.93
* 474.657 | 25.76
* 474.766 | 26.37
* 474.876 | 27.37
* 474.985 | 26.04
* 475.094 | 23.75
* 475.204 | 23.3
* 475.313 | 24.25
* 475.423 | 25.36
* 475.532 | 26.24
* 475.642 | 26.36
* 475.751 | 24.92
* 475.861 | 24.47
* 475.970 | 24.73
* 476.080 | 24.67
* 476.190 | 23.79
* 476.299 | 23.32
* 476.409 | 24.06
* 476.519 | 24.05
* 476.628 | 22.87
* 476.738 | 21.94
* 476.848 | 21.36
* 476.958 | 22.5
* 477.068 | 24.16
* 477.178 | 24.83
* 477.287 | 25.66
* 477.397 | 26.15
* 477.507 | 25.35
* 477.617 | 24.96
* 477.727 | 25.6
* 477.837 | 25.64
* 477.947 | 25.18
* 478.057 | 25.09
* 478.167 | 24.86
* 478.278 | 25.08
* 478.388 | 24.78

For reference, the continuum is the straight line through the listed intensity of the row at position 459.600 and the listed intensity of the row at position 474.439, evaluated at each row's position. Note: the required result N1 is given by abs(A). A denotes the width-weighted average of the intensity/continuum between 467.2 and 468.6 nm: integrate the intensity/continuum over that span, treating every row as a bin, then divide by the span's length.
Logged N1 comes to 0.946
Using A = 0.946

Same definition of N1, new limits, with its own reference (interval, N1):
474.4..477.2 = 0.954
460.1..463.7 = 0.943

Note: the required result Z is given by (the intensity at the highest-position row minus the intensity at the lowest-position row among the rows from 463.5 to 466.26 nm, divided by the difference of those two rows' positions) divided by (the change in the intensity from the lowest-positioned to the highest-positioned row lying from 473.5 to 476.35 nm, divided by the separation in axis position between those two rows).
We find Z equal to 0.4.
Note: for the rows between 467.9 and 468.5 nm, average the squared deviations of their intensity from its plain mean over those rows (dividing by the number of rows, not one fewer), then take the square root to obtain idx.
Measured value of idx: 0.9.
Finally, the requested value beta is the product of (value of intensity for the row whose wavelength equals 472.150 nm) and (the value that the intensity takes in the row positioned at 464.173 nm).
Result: 512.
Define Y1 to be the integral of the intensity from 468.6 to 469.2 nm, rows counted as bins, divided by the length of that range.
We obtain 25.6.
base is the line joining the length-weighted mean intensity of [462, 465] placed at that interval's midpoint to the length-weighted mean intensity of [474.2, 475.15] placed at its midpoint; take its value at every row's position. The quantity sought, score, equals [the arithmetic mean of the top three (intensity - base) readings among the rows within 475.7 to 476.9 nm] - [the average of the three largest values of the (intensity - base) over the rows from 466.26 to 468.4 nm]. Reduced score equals -2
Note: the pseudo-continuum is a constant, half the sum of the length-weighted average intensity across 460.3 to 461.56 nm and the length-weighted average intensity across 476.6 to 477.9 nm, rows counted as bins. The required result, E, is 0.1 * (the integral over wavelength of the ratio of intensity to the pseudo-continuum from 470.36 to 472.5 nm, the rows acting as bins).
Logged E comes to 0.206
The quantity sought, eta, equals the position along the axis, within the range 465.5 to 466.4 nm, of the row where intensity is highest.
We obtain 466.208 nm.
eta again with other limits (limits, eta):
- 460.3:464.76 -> 461.403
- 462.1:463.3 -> 463.106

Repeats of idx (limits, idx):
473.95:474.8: 1.6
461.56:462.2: 1.0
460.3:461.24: 2.2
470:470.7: 1.9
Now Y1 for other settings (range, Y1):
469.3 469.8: 23.3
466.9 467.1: 22.2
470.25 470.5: 22.6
